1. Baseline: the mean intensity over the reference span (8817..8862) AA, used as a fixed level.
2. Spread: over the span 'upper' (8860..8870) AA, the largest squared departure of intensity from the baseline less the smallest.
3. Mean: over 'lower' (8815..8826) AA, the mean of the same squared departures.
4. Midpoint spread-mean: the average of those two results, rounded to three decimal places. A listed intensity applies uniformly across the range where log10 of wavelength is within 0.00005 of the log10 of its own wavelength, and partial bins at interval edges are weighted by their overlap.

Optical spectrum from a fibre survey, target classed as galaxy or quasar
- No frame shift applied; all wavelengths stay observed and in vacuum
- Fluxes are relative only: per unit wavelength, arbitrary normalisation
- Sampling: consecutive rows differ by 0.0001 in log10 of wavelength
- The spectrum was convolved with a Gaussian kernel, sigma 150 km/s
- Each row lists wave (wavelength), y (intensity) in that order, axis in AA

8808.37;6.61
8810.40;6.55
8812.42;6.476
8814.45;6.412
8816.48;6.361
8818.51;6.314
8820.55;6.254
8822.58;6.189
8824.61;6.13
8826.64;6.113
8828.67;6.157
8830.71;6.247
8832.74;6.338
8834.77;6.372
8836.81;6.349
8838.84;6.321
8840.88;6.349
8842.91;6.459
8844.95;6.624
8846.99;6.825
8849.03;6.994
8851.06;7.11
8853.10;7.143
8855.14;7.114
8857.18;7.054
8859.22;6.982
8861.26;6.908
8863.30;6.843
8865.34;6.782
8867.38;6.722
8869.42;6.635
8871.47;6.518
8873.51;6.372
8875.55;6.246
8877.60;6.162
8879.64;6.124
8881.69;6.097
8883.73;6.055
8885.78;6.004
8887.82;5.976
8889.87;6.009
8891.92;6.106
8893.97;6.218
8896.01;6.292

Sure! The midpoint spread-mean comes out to 0.109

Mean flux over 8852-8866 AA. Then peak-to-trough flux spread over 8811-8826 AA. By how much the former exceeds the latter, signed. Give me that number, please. 6.63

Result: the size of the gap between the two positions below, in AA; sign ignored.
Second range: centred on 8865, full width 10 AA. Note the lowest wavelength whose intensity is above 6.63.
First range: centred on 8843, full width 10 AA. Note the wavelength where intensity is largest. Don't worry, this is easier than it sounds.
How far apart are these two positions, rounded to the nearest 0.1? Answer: 14.3 AA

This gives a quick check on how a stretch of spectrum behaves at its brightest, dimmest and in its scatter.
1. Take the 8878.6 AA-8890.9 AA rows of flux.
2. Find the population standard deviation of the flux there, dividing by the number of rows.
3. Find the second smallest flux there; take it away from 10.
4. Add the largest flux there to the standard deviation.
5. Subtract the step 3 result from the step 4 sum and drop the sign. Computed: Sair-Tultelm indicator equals 2.2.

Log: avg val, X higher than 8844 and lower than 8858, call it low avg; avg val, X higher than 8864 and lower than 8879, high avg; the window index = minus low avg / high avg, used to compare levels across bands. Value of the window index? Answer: -1.08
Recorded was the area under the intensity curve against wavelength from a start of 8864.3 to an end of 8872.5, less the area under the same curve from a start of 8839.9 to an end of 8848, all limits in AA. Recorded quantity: 1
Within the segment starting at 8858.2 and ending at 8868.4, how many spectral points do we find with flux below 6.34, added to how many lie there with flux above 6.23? 5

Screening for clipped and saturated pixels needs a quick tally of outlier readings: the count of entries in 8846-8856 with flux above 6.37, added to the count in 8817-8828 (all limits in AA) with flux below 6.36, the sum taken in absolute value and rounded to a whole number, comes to 10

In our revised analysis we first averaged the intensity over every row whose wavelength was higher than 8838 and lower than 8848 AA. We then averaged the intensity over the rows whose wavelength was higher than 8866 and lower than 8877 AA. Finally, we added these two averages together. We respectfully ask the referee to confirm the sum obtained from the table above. 13.0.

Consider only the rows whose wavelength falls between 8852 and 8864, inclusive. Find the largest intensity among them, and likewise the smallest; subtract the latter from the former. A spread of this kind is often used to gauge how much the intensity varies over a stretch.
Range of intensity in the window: 0.30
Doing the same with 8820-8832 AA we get 0.14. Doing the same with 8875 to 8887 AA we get 0.24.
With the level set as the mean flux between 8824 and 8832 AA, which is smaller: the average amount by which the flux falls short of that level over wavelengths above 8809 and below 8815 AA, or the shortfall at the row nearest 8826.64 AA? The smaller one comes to -0.32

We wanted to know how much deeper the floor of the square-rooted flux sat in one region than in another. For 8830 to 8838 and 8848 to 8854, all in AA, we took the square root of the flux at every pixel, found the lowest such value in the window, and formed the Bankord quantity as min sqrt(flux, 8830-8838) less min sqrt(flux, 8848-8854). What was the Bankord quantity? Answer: -0.15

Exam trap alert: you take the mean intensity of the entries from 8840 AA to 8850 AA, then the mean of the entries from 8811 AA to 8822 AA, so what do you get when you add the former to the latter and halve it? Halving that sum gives 6.51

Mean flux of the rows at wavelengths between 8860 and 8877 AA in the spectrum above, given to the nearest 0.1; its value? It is 6.6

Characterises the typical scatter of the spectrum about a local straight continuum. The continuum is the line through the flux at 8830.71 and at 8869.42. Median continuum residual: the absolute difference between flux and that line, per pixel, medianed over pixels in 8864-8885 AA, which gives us 0.38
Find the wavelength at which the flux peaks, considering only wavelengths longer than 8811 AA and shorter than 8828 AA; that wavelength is 8812.42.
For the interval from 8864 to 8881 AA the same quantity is 8865.34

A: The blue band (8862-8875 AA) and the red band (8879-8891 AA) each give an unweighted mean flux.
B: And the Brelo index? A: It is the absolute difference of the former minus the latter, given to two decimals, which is 0.60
